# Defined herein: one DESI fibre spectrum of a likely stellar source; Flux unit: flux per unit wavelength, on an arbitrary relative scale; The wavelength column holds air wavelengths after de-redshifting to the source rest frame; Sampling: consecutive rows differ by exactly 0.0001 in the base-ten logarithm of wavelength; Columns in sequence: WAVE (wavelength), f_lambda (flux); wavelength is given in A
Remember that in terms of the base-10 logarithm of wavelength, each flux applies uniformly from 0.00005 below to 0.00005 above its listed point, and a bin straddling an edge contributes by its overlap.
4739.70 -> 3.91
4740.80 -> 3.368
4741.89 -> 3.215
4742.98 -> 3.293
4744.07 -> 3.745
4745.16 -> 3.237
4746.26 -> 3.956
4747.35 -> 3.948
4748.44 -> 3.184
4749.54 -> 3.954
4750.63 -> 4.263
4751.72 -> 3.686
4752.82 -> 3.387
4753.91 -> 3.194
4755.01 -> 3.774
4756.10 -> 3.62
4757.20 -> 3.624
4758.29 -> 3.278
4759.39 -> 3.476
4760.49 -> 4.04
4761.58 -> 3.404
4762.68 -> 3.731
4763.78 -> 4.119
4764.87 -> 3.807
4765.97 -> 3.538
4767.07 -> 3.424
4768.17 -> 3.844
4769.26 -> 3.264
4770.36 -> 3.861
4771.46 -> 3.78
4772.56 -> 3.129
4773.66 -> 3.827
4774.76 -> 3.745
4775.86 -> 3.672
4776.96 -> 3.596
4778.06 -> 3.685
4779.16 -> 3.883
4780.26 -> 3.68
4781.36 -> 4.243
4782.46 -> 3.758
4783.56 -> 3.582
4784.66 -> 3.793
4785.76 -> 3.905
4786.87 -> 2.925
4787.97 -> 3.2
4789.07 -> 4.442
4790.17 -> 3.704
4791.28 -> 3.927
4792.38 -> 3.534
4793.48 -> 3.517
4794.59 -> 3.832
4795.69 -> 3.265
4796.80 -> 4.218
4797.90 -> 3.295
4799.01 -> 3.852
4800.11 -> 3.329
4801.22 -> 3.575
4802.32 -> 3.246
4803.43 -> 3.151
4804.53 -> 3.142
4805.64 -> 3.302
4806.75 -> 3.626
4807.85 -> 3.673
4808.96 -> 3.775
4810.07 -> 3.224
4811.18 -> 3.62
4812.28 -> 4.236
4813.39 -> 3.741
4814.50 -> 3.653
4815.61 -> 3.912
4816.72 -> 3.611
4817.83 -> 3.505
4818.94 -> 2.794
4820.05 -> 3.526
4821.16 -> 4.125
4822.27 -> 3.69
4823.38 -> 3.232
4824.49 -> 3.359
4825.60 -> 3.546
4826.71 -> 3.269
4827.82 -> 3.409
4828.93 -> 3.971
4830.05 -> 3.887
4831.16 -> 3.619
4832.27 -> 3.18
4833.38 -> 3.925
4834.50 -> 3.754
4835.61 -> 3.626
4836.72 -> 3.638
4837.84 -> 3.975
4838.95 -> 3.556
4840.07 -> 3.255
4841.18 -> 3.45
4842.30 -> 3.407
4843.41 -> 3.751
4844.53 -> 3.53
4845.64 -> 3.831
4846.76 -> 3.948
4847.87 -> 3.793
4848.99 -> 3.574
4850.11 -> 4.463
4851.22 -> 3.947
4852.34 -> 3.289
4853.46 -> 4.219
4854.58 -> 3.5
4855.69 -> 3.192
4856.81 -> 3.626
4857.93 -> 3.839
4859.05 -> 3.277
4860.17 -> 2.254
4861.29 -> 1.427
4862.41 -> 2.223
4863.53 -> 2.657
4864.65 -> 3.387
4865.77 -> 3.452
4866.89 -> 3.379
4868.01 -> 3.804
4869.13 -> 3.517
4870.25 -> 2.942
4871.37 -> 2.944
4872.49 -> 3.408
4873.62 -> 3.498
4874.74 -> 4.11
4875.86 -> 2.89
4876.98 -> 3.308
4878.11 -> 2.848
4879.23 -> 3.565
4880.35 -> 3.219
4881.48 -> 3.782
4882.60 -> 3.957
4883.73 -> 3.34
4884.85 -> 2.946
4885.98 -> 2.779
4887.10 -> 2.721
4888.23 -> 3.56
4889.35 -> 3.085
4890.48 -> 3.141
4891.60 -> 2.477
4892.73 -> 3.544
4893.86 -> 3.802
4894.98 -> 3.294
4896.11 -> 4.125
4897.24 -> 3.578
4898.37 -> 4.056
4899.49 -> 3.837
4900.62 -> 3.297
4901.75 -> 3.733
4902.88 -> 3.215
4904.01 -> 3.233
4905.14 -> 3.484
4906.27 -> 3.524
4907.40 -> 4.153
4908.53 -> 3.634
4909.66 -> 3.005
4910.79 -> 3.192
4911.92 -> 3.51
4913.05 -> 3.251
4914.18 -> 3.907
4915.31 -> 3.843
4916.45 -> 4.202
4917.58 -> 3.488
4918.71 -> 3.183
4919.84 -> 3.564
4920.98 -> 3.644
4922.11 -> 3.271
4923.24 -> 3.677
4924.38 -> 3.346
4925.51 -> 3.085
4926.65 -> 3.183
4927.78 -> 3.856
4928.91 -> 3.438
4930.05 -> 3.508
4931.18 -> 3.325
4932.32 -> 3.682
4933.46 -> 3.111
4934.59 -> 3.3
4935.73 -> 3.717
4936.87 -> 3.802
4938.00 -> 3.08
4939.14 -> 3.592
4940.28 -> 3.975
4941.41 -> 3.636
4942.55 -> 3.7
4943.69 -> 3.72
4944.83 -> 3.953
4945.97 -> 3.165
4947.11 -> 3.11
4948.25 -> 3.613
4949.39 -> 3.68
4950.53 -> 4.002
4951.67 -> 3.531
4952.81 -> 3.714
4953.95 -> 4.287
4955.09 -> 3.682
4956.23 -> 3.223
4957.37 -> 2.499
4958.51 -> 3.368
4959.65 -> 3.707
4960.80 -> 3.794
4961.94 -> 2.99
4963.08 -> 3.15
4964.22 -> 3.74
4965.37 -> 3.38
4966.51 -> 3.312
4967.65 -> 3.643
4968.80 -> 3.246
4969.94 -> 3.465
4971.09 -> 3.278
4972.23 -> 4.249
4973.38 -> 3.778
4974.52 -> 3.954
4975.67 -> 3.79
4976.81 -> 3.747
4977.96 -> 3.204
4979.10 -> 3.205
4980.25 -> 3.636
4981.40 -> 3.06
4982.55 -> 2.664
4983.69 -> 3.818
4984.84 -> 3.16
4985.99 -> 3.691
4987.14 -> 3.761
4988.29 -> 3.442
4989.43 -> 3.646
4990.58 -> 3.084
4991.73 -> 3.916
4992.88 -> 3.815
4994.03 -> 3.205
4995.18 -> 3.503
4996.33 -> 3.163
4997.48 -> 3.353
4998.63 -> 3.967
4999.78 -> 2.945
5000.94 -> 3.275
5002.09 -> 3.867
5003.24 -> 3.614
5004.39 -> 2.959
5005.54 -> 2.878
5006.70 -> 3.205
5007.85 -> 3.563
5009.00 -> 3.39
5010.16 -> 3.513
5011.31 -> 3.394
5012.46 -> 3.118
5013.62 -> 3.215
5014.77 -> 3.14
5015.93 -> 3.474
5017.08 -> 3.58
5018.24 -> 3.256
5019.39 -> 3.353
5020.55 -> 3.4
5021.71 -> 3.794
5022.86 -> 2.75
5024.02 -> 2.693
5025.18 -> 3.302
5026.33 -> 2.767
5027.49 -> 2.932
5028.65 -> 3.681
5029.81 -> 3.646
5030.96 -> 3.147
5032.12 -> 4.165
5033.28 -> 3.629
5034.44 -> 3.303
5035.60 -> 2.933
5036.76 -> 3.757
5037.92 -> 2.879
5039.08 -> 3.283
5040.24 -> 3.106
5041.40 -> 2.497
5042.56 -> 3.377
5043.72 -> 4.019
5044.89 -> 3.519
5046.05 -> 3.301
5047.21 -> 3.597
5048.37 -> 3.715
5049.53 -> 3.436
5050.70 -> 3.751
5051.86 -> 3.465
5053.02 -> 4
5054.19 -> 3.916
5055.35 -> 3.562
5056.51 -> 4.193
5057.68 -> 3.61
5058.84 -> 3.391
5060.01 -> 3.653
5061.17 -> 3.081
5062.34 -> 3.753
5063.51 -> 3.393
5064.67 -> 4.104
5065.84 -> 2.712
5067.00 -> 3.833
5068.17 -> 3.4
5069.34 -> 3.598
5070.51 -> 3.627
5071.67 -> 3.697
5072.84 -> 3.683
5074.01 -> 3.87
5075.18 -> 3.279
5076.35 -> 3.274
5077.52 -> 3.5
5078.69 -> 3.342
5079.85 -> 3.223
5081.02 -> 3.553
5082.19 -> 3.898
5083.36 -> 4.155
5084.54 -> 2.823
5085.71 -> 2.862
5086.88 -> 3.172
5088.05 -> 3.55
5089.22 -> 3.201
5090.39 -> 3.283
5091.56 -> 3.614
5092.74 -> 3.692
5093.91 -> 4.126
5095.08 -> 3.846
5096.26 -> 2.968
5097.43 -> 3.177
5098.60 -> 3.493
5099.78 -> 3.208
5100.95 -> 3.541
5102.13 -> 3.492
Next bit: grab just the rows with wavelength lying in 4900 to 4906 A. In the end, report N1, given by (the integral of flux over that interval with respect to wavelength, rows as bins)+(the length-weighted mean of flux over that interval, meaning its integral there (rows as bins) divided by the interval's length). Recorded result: 23.8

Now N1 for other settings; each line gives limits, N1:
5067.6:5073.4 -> 24.5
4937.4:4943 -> 23.8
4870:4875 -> 20.2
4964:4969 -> 20.7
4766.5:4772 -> 23.6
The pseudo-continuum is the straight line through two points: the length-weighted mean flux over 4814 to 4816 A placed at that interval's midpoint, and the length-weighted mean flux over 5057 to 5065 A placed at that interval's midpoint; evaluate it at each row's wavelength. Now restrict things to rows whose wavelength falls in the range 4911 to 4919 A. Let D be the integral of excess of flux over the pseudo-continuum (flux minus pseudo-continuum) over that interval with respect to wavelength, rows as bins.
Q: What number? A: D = -0.5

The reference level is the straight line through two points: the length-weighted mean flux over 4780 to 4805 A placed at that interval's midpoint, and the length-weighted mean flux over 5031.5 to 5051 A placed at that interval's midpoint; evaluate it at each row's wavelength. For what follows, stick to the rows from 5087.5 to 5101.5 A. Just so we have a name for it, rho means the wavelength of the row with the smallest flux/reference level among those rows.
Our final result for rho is 5096.26 A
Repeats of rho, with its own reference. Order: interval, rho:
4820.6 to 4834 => 4832.27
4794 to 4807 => 4804.53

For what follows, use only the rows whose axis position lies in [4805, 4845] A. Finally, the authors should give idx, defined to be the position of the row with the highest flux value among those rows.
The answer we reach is 4812.28 A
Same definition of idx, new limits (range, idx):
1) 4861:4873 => 4868.01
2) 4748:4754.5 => 4750.63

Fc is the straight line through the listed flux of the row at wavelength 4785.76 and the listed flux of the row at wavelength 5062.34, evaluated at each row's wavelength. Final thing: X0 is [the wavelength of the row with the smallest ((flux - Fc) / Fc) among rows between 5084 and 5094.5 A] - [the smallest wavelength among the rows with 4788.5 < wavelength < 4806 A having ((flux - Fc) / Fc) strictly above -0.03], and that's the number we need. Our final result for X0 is 295.5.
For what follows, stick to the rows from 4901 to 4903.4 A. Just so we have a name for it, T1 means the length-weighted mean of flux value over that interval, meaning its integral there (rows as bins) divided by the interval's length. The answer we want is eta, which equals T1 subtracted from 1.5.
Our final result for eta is -1.96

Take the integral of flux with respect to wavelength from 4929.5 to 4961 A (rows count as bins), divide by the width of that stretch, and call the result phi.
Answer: 3.5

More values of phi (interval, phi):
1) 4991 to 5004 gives 3.5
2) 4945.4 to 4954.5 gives 3.6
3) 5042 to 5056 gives 3.6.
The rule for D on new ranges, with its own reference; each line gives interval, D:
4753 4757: -1.2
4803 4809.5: -2.2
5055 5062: 0.2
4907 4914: -1.6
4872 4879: -2.6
